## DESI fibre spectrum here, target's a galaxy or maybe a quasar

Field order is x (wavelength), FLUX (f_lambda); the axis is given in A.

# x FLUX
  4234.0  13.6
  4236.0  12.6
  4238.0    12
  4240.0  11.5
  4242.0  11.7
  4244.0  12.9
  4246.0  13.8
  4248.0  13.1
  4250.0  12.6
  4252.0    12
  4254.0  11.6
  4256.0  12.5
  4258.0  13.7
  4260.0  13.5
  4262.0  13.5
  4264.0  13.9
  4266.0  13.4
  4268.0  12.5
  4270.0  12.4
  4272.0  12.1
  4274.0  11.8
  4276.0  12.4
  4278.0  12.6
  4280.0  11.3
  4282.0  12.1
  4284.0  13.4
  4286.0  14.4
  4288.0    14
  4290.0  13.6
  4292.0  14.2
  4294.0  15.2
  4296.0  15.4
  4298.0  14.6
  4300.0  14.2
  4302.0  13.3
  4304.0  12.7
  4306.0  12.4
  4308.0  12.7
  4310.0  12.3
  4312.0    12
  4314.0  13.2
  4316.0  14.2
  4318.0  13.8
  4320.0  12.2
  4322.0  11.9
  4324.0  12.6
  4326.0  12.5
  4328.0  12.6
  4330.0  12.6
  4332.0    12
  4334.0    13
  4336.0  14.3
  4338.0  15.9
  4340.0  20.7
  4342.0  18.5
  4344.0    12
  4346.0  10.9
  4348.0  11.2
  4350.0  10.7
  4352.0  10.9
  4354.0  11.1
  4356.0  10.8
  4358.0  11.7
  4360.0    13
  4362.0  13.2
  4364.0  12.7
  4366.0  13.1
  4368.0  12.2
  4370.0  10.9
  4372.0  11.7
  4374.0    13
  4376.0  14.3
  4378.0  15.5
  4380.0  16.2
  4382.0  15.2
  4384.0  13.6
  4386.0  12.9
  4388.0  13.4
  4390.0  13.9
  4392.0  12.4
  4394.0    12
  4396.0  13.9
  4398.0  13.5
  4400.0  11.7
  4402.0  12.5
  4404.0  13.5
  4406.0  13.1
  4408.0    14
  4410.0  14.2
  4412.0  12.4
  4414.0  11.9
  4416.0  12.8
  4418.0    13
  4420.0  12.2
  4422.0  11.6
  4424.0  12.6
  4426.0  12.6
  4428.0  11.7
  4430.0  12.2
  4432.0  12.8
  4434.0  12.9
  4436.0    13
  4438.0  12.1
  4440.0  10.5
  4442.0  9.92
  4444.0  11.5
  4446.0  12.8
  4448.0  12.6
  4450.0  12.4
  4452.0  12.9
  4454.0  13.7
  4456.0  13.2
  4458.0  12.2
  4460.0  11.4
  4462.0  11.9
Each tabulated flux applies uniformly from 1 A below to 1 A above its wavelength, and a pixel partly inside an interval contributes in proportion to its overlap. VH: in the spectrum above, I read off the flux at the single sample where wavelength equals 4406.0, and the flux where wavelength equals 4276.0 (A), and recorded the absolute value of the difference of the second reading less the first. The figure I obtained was 0.7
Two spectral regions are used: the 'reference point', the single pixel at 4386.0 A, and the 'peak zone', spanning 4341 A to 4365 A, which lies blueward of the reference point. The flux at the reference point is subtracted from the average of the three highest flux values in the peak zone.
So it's 2.0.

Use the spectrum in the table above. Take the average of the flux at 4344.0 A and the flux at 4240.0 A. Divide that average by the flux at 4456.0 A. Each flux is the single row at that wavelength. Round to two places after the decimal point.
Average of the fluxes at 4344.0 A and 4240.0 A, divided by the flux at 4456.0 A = 0.89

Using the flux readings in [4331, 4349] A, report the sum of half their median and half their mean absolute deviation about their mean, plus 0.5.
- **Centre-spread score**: 8.4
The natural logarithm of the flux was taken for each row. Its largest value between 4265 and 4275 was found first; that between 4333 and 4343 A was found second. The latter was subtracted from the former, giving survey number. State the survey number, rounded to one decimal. -0.4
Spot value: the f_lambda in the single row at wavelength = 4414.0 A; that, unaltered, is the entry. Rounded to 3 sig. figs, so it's 11.9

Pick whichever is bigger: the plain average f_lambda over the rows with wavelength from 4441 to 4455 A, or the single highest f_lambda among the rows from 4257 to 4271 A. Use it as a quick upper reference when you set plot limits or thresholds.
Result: 13.9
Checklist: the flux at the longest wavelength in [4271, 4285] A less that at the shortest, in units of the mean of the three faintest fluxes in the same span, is 0.11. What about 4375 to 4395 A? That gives -0.18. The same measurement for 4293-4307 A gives -0.22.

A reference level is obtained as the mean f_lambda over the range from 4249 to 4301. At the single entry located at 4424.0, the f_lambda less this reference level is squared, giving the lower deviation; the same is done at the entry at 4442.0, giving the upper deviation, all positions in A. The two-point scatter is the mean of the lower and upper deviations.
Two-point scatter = 5.5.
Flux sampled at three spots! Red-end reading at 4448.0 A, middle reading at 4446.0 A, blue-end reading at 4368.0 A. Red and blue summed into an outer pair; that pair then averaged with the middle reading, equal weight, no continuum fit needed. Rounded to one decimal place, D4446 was 18.8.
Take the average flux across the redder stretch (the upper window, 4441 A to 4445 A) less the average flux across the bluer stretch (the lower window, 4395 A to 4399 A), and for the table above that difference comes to -2.99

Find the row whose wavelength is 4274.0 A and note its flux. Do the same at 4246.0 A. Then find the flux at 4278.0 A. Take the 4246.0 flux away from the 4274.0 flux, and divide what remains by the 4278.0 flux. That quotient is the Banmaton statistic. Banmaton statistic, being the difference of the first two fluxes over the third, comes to -0.16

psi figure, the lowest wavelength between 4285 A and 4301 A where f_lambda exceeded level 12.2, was 4286.0 A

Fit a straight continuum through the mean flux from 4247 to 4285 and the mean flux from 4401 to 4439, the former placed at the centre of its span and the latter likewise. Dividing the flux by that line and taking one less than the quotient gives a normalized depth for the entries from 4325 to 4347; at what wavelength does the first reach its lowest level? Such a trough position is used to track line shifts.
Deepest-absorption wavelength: 4346.0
